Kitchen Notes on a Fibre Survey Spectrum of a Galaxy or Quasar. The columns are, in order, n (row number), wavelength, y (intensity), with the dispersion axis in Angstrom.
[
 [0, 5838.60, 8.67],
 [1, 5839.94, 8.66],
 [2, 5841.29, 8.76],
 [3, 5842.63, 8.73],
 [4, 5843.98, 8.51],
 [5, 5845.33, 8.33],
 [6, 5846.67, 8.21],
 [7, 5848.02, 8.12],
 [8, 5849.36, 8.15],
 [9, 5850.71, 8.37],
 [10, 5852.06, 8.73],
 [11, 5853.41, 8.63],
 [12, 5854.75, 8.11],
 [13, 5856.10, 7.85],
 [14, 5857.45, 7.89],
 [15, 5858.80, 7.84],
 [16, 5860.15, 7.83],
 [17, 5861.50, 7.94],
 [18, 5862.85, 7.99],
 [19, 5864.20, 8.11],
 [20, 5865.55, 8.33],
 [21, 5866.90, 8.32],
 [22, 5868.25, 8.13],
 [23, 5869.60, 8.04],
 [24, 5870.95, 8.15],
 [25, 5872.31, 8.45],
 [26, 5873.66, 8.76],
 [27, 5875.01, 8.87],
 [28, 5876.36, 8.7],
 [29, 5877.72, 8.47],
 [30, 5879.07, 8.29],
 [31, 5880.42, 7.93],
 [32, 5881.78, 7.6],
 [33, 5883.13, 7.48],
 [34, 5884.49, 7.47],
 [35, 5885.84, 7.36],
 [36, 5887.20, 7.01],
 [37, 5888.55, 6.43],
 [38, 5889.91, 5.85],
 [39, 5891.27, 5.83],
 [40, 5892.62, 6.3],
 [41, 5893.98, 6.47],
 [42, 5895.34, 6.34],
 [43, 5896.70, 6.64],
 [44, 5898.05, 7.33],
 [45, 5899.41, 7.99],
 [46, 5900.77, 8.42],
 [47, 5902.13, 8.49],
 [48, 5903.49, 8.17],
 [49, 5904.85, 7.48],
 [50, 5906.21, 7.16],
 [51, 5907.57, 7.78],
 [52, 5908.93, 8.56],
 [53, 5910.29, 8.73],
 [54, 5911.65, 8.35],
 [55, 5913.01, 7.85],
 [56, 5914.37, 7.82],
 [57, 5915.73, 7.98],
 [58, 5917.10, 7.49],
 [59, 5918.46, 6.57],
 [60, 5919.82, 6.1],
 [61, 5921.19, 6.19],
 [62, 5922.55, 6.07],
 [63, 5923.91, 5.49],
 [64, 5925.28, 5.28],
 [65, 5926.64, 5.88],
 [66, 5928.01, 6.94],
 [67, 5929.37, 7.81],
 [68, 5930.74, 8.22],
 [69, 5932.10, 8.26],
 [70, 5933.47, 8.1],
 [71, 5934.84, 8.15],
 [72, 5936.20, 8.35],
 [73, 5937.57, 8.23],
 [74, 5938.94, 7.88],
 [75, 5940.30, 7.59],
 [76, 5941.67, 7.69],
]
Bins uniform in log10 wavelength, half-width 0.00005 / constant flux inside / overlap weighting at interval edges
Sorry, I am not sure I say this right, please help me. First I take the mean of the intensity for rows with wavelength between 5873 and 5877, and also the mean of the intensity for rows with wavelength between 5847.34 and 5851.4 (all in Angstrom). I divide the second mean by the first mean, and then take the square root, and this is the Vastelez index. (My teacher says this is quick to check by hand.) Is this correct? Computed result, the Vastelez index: 0.97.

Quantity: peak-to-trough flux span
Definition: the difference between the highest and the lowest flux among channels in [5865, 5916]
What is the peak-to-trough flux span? 3.0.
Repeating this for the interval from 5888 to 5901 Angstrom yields 2.6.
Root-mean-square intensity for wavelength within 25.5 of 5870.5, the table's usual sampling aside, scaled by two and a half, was 19.6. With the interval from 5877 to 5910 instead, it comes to 18.5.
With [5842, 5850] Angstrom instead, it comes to 20.9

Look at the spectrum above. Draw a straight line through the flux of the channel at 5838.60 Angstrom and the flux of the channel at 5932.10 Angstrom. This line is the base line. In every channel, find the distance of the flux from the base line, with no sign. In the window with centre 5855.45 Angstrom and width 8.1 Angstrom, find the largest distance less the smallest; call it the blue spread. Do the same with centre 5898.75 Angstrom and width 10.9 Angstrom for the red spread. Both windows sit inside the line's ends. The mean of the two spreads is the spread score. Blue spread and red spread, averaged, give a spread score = 1.4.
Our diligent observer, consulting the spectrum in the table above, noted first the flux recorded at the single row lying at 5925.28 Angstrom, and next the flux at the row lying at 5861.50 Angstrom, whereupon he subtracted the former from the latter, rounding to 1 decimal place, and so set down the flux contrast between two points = 2.7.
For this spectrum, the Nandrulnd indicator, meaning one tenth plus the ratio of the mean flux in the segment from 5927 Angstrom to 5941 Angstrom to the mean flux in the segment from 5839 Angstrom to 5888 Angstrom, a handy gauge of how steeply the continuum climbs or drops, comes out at 1.07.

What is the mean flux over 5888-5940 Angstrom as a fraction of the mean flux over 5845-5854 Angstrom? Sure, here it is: 0.872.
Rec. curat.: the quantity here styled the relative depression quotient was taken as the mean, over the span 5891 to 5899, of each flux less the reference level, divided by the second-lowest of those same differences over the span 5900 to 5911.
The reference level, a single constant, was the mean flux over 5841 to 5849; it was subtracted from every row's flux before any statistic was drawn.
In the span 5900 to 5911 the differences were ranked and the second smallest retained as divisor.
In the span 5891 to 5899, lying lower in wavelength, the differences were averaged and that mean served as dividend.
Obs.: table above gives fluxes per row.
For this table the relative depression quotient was 2.0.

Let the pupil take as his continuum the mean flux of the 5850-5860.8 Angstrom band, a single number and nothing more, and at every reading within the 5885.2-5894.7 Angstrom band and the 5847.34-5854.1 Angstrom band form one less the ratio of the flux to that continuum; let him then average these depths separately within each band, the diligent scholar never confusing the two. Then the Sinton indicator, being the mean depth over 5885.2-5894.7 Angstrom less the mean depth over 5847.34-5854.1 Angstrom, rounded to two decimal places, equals 0.24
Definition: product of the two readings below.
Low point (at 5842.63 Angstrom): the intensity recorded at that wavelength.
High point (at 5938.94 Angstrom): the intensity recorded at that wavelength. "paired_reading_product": 69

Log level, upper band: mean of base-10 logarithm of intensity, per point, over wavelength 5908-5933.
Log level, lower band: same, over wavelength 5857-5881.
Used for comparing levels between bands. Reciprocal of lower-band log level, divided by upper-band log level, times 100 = 128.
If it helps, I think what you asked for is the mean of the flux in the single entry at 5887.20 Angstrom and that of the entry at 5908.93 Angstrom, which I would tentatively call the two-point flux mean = 7.8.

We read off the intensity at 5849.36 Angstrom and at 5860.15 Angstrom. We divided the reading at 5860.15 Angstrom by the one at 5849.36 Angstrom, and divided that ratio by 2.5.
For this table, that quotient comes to 0.384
